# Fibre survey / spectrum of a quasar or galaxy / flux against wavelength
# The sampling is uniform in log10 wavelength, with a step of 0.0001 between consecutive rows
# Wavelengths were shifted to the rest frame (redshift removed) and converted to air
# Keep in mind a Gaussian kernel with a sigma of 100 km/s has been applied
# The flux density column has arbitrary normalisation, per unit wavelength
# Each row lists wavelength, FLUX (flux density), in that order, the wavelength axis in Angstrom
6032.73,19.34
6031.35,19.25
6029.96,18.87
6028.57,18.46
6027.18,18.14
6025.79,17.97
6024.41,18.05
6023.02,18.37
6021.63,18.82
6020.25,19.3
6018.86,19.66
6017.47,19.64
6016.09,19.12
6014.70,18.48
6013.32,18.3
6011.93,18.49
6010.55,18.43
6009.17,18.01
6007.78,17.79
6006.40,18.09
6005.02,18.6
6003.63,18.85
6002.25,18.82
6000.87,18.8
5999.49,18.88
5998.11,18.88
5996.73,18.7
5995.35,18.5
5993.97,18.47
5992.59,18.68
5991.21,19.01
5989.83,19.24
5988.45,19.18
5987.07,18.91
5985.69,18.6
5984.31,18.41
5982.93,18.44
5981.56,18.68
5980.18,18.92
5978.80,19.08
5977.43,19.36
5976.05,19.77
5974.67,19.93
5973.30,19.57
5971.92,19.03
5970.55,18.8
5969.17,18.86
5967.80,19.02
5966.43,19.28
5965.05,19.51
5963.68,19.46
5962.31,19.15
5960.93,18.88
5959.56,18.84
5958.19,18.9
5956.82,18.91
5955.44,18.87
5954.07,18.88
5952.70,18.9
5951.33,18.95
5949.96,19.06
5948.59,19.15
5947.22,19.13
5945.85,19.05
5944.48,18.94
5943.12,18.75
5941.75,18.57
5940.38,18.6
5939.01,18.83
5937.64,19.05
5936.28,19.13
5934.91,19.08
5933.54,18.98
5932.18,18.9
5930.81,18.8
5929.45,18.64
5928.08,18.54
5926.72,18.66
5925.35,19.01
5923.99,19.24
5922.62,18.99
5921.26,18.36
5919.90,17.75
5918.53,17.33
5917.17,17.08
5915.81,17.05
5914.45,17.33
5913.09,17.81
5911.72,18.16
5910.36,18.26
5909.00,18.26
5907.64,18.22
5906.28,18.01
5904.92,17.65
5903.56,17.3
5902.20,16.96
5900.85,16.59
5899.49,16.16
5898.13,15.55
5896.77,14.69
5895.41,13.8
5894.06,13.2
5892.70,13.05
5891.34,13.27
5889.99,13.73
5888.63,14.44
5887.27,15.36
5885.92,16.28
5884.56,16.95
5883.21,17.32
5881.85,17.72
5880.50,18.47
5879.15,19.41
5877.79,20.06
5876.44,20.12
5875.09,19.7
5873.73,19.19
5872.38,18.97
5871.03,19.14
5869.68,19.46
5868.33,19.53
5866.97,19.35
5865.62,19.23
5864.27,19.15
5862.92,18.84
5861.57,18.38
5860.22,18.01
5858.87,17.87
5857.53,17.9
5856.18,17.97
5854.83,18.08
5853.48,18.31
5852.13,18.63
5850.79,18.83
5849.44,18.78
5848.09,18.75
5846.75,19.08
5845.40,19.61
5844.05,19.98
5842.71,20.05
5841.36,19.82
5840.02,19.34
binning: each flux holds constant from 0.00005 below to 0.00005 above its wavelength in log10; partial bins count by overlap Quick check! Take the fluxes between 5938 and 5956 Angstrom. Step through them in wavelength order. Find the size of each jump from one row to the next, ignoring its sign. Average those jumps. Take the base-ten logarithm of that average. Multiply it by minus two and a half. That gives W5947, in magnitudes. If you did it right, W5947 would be 2.57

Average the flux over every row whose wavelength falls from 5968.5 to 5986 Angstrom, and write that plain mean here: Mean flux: 19.0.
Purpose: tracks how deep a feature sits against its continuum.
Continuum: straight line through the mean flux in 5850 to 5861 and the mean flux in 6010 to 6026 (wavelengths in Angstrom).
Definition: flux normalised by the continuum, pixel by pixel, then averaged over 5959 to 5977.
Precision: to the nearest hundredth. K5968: 1.04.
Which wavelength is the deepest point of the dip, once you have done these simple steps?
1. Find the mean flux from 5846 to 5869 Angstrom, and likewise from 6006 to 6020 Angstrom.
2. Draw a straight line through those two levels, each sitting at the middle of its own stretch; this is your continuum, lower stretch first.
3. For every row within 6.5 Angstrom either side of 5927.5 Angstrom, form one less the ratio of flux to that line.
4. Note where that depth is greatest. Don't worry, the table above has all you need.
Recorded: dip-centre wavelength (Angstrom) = 5921.26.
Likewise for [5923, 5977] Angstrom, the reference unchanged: 5928.08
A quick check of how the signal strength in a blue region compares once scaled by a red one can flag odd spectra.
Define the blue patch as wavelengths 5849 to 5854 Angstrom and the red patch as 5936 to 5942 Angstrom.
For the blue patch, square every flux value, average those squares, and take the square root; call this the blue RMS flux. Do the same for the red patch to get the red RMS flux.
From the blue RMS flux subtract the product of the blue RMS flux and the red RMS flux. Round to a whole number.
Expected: -332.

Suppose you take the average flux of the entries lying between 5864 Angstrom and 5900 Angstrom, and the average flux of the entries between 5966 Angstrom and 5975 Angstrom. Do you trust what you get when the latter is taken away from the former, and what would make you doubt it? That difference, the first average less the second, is -2.1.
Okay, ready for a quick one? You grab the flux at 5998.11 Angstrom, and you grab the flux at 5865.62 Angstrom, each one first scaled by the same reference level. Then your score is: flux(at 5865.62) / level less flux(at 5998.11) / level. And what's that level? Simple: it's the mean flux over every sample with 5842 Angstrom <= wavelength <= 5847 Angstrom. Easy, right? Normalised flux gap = 0.018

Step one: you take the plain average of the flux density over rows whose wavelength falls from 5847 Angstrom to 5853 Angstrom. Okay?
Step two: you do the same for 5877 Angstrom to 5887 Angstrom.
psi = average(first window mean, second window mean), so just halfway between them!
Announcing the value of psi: 18.4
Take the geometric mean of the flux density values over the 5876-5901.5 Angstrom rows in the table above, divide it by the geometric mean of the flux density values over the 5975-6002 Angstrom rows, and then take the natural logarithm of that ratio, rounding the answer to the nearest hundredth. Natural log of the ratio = -0.17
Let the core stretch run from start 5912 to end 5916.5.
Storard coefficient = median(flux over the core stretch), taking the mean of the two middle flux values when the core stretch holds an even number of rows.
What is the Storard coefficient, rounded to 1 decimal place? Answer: 17.3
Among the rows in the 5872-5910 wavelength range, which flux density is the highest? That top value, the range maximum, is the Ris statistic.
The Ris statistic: 20.12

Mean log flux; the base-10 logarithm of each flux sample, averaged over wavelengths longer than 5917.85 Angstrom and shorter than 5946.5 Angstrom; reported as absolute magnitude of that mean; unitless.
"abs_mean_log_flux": 1.27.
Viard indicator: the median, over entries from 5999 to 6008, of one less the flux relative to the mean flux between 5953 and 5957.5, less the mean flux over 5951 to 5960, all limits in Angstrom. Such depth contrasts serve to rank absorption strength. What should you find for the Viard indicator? -18.9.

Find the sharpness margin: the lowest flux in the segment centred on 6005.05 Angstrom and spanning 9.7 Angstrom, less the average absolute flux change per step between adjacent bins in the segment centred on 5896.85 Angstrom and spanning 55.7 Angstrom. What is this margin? 17.4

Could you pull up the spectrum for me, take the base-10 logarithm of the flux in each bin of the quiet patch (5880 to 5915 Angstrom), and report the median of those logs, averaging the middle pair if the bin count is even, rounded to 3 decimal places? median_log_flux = 1.229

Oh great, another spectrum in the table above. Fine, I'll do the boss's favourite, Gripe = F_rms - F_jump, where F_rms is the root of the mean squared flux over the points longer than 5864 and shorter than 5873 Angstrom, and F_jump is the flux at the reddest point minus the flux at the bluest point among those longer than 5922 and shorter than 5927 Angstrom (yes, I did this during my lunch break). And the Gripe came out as 19.6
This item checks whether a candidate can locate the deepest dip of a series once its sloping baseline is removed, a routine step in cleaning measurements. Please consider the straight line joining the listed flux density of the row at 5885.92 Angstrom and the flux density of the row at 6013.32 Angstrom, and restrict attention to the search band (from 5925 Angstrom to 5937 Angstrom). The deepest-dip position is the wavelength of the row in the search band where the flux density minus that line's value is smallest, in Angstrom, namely 5928.08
